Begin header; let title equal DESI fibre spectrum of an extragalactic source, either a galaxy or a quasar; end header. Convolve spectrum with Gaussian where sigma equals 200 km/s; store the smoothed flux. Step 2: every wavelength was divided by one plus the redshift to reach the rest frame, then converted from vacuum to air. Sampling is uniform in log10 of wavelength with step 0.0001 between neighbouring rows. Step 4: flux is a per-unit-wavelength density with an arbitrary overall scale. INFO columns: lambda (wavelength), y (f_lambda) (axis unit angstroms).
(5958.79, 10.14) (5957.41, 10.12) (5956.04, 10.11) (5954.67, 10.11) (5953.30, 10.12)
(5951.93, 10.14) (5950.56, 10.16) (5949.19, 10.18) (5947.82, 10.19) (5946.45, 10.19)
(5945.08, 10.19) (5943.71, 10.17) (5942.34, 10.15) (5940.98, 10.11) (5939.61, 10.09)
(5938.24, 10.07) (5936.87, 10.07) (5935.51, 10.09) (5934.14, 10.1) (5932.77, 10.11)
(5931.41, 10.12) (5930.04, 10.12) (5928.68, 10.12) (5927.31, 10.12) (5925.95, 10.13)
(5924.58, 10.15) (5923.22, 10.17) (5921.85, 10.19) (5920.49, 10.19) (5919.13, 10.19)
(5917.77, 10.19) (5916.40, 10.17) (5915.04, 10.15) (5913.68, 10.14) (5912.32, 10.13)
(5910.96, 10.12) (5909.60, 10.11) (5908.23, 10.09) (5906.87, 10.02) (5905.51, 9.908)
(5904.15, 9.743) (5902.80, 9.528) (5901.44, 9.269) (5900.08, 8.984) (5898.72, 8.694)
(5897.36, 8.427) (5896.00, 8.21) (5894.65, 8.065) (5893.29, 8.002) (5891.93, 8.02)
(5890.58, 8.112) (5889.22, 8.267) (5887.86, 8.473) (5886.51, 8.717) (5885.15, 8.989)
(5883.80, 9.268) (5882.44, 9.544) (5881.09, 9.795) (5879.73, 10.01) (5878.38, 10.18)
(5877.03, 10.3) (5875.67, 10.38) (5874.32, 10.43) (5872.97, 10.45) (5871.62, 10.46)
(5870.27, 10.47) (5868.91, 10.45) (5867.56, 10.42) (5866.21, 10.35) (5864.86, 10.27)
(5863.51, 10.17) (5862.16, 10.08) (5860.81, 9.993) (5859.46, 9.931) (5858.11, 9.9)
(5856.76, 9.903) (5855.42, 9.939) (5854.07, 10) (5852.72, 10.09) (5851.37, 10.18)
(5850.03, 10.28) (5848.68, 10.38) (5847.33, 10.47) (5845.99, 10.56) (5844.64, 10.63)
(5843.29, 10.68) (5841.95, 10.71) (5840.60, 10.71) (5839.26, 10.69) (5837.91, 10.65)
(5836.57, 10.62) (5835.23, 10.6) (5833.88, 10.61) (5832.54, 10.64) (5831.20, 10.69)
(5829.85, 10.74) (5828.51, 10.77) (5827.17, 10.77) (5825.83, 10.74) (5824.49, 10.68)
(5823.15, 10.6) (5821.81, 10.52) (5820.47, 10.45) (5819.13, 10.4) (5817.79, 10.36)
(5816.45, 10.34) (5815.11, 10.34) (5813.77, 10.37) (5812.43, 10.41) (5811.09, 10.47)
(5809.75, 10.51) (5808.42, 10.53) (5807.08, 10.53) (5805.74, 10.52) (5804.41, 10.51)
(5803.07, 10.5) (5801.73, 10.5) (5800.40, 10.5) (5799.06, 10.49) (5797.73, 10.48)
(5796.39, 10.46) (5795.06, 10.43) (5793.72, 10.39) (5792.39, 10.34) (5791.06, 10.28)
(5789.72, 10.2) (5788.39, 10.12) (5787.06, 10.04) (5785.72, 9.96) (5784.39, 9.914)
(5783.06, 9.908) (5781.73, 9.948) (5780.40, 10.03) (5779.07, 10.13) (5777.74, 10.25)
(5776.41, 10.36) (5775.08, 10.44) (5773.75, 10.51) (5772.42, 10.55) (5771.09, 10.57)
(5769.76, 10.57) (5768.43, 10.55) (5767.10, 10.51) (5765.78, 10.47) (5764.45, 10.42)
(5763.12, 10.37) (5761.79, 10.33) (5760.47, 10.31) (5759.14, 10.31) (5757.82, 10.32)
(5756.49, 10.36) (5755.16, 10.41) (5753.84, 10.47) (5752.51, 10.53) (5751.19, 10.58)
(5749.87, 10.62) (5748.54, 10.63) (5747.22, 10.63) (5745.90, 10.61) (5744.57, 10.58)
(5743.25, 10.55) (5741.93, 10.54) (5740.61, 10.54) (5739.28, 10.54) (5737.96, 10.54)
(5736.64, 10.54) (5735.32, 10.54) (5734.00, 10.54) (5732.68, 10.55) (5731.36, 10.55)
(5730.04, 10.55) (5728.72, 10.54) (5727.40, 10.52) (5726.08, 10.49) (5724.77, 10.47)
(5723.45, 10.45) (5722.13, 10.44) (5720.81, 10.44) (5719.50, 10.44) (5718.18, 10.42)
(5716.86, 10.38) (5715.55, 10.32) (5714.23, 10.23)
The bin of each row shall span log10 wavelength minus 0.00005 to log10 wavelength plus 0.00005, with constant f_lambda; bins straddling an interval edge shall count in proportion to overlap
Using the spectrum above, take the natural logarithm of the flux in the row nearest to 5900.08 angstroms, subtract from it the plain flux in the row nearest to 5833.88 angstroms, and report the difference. -8.41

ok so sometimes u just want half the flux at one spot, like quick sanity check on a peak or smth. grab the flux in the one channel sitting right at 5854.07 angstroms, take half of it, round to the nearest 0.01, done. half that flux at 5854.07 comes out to 5.00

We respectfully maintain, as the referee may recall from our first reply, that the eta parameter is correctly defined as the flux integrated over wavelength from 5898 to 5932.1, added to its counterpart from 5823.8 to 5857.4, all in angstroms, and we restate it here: 692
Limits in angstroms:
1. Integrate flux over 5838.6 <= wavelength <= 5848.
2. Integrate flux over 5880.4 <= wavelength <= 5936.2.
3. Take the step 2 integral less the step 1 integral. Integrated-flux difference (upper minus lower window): 432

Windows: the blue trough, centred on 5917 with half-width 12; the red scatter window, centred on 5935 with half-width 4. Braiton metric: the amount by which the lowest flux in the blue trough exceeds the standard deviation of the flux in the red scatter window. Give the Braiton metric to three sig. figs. 9.89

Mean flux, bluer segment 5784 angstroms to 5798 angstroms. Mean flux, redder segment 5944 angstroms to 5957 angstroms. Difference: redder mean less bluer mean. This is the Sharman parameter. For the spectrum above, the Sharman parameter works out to -0.1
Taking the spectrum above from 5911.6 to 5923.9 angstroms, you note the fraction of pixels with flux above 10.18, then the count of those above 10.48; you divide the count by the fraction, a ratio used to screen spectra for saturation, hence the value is 0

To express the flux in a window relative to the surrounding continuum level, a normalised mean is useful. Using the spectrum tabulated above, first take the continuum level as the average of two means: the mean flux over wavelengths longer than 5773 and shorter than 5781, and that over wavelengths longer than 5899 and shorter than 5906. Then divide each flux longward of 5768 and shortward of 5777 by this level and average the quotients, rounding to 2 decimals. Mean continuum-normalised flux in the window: 1.06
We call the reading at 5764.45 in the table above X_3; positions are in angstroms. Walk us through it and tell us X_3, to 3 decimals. 10.420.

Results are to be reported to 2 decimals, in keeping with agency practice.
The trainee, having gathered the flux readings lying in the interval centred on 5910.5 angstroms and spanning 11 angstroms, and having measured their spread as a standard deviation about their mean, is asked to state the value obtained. 0.08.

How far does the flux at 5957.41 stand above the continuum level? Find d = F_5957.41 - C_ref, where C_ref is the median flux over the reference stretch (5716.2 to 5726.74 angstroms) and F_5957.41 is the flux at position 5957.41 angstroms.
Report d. -0.3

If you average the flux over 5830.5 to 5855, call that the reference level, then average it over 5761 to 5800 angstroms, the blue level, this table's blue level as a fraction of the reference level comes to 0.98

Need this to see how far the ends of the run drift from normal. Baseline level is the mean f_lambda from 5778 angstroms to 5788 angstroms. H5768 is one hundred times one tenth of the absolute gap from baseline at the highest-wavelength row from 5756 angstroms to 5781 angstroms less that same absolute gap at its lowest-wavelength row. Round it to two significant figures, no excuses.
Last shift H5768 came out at -3.3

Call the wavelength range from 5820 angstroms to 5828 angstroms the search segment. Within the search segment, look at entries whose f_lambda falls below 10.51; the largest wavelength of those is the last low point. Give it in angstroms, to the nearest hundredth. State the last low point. 5820.47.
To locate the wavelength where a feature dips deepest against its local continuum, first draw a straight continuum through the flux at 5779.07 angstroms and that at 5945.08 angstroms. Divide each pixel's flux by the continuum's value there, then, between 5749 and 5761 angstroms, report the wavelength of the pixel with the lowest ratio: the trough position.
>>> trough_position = 5760.47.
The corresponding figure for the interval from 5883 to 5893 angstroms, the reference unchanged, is 5891.93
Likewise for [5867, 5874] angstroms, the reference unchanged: 5867.56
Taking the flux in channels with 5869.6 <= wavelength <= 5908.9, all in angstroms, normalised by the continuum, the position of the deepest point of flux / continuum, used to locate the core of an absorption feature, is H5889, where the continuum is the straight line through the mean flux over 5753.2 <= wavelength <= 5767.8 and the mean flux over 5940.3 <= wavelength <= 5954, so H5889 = 5893.29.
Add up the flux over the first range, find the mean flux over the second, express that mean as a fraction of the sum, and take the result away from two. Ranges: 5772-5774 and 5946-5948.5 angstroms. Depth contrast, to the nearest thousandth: 1.516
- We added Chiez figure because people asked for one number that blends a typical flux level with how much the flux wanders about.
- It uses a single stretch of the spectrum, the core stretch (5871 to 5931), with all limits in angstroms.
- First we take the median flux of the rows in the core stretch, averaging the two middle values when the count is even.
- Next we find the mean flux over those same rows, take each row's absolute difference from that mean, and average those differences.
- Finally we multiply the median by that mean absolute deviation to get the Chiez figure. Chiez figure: 7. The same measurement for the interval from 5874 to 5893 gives 7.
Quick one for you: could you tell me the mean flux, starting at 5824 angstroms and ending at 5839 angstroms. 10.7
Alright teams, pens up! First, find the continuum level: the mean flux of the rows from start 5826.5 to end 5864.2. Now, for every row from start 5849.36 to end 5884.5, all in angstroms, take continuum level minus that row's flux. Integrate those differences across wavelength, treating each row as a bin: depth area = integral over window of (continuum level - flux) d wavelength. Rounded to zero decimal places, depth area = 10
